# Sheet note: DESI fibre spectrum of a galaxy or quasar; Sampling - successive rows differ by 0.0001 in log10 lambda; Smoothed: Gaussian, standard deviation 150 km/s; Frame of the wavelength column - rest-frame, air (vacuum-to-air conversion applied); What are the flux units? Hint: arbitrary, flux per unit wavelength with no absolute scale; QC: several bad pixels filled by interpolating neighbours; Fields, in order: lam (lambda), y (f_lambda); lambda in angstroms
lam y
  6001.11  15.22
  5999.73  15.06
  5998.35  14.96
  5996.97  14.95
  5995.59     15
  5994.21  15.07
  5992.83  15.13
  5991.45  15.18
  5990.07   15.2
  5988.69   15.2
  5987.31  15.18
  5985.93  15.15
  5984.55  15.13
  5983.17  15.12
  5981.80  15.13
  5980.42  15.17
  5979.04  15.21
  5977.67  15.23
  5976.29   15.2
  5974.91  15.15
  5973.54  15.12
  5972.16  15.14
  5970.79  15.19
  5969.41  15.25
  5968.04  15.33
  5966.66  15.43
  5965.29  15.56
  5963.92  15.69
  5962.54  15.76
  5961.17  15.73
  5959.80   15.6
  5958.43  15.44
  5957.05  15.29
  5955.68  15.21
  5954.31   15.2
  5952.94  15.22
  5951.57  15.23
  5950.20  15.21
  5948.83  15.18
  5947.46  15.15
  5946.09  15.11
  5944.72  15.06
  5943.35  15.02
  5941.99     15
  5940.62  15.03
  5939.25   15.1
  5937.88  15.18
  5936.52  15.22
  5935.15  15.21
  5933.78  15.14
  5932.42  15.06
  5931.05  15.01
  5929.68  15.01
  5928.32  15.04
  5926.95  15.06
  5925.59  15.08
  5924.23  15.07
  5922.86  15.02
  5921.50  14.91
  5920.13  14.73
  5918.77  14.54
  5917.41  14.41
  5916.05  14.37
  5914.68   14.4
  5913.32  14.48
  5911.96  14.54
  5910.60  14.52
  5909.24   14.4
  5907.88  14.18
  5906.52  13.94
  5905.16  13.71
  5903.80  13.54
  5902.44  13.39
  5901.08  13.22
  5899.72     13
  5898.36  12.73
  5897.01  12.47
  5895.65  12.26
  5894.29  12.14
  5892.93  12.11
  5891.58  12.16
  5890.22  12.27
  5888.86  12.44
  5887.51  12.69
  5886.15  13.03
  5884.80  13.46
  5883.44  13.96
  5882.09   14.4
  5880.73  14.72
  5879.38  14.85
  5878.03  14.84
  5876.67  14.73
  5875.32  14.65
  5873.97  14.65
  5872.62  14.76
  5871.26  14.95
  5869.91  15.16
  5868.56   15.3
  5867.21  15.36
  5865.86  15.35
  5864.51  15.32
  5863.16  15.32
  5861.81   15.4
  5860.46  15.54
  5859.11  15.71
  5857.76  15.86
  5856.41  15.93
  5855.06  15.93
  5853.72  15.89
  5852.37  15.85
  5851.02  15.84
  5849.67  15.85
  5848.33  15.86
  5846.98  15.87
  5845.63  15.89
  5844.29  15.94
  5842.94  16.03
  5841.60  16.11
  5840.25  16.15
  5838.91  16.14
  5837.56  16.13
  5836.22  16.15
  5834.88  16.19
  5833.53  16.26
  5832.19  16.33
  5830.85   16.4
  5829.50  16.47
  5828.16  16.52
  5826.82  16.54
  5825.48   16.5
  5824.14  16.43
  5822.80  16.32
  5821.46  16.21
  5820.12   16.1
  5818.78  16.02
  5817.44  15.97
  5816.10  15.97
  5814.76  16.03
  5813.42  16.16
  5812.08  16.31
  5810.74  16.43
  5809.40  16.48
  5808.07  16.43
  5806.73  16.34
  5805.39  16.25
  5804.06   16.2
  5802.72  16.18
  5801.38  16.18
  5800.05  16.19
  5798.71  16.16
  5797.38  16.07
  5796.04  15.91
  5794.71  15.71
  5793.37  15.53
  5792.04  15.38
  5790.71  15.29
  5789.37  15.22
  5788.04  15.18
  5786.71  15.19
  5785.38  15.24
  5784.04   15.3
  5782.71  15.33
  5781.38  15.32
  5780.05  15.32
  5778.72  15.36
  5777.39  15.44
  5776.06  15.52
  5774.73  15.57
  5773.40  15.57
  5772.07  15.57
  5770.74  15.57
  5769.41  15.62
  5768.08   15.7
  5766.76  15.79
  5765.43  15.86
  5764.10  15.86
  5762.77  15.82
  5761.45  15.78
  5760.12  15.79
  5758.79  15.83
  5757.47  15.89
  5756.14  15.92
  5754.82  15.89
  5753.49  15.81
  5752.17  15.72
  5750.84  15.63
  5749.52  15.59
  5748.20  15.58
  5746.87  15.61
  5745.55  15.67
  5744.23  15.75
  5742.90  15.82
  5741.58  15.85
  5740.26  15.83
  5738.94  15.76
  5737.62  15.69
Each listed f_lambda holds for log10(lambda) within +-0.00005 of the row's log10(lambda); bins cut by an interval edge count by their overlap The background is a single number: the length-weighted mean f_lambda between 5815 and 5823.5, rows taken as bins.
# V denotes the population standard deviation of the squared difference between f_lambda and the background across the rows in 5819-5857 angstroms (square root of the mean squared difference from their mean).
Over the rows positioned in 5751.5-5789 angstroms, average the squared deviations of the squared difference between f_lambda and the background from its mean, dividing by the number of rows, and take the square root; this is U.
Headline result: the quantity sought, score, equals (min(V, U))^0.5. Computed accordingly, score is 0.24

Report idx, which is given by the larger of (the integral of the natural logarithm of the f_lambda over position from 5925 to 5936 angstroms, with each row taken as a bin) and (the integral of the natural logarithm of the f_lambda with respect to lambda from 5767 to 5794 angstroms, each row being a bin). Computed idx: 74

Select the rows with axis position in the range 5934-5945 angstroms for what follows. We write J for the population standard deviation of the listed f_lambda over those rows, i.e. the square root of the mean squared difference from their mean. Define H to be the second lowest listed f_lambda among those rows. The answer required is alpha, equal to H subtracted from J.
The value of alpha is -14.9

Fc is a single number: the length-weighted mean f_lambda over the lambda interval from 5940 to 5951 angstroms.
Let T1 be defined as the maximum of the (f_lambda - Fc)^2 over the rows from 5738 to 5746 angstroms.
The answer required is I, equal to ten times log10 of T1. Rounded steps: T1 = 0.6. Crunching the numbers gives -3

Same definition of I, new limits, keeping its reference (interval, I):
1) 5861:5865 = -10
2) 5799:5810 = 3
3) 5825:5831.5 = 3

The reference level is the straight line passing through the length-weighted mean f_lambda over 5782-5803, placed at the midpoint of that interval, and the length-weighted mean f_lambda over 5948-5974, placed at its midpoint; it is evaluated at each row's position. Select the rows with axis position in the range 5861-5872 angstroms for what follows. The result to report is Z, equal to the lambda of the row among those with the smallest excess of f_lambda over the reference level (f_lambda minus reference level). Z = 5871.26 angstroms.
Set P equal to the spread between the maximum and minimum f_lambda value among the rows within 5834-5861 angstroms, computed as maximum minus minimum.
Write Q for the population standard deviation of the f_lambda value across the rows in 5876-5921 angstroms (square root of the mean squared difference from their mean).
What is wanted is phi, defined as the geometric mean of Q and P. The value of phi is 0.8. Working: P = 0.65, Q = 0.94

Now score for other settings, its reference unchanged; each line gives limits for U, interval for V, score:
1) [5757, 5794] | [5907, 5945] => 0.51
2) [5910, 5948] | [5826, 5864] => 0.38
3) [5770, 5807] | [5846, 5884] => 0.53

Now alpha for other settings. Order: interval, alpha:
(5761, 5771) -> -15.5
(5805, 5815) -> -16.0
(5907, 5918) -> -14.3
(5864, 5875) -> -14.5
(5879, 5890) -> -11.8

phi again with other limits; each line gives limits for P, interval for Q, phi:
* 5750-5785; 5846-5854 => 0.1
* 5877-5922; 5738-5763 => 0.5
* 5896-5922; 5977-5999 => 0.5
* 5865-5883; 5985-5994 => 0.2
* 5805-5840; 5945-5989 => 0.3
